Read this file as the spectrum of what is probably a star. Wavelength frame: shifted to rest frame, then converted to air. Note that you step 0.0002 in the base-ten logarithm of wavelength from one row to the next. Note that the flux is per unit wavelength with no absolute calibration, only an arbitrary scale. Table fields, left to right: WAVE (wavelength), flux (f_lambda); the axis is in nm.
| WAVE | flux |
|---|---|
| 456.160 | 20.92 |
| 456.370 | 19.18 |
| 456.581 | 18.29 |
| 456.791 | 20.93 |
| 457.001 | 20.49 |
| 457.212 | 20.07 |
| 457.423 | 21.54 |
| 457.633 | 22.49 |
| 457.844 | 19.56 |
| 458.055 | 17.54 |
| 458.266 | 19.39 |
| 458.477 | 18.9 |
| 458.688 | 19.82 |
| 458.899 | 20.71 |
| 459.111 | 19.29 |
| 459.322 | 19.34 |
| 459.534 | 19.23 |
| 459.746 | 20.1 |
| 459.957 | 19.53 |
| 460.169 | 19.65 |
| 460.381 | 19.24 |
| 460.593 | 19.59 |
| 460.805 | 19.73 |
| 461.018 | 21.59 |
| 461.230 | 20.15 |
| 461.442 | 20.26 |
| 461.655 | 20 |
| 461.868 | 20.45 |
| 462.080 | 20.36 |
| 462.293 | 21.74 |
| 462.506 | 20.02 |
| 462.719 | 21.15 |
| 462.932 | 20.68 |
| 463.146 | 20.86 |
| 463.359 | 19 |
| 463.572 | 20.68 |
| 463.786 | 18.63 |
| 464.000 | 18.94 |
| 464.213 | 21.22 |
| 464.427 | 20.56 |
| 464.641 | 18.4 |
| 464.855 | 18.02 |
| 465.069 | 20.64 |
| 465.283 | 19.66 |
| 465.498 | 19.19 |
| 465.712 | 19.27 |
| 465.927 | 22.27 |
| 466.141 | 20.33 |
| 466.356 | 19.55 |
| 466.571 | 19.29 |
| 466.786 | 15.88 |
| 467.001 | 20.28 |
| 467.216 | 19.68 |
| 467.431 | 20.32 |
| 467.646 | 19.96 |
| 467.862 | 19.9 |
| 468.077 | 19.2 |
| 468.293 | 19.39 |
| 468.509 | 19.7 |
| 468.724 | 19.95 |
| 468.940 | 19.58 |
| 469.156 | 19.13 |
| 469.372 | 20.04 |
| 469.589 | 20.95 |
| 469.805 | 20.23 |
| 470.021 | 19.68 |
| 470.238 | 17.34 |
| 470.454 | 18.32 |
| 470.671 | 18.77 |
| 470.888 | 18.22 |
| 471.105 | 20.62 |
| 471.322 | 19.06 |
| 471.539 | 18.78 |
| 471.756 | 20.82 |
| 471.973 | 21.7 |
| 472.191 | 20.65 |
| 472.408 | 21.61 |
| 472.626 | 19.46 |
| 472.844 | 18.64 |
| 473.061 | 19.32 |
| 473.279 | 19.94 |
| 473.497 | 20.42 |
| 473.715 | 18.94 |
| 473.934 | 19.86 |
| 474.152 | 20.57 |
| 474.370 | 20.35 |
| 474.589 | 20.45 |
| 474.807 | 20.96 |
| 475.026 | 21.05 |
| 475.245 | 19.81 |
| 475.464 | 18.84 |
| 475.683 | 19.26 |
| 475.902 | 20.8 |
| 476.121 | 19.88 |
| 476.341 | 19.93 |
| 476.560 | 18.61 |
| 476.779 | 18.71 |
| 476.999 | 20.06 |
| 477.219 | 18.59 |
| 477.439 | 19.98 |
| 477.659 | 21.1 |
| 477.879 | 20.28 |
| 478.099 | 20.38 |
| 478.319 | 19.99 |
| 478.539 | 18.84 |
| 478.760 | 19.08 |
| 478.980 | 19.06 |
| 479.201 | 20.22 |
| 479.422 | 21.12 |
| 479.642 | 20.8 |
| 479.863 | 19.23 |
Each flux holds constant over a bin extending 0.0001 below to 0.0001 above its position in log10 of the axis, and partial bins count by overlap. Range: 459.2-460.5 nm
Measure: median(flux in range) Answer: 19.4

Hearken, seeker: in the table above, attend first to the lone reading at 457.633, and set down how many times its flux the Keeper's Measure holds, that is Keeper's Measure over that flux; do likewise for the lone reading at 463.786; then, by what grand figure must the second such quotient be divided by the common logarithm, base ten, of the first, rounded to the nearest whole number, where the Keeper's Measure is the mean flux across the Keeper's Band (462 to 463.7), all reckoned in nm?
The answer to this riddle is -28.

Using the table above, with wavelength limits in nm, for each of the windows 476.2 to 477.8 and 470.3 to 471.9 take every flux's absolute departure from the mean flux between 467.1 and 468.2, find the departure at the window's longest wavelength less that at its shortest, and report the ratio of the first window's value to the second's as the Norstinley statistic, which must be -2.4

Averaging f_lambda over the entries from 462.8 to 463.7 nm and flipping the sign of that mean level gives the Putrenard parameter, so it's -20.3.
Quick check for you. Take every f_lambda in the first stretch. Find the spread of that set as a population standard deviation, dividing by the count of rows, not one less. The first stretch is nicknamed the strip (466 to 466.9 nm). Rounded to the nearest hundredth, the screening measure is 1.71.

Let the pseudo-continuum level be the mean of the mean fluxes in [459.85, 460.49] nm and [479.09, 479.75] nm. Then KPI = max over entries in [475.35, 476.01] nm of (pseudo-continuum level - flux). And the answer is 1.3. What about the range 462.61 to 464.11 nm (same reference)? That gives 1.5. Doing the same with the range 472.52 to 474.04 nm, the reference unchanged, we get 1.5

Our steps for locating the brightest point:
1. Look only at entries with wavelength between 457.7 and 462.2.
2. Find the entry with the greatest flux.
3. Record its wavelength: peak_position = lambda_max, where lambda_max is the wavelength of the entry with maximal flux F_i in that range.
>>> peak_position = 461.018 nm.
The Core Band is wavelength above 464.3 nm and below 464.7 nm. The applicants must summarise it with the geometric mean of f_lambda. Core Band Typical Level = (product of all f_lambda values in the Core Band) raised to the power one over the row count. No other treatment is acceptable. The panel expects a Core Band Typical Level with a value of 19.5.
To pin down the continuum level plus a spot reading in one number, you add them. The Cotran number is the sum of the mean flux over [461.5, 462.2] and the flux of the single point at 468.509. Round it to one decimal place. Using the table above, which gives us 40.0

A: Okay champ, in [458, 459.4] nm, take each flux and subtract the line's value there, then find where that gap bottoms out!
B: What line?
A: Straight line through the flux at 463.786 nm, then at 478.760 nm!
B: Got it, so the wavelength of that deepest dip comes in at 458.055 nm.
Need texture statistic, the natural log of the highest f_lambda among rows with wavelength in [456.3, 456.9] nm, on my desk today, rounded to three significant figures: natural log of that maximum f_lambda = 3.04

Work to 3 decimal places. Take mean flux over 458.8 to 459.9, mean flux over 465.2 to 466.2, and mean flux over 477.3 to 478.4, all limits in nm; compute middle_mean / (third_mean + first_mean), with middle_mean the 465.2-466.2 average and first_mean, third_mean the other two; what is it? 0.503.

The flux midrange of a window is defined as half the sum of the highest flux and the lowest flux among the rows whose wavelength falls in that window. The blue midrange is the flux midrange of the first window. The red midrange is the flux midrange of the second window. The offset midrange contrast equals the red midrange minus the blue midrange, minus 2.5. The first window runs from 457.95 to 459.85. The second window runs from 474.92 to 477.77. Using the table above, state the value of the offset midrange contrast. -1.8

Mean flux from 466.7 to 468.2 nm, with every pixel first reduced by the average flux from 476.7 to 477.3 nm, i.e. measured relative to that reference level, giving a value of 0.2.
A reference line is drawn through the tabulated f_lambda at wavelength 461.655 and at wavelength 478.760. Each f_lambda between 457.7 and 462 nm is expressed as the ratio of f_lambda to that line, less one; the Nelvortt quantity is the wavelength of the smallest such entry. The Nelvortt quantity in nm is 458.055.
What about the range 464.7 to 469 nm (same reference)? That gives 466.786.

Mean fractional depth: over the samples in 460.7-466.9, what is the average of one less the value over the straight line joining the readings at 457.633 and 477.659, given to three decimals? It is 0.096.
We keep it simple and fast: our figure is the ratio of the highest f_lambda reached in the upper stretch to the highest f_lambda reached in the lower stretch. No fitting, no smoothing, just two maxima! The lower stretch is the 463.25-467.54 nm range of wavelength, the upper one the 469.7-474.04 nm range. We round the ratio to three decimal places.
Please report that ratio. 0.974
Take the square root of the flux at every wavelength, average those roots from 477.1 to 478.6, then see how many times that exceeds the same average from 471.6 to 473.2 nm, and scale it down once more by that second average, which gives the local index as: 0.220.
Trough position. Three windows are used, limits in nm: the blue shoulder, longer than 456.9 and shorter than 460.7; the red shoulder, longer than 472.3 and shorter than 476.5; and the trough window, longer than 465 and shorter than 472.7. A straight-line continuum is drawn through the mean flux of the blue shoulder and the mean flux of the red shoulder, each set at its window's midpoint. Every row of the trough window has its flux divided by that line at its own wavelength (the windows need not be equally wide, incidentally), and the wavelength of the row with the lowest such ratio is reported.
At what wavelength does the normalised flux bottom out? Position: 466.786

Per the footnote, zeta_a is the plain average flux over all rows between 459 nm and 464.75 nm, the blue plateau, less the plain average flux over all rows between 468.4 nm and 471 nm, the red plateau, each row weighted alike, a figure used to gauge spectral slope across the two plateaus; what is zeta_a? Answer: 0.7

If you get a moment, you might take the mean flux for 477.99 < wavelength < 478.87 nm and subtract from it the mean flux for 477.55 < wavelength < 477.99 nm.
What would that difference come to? -1.1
